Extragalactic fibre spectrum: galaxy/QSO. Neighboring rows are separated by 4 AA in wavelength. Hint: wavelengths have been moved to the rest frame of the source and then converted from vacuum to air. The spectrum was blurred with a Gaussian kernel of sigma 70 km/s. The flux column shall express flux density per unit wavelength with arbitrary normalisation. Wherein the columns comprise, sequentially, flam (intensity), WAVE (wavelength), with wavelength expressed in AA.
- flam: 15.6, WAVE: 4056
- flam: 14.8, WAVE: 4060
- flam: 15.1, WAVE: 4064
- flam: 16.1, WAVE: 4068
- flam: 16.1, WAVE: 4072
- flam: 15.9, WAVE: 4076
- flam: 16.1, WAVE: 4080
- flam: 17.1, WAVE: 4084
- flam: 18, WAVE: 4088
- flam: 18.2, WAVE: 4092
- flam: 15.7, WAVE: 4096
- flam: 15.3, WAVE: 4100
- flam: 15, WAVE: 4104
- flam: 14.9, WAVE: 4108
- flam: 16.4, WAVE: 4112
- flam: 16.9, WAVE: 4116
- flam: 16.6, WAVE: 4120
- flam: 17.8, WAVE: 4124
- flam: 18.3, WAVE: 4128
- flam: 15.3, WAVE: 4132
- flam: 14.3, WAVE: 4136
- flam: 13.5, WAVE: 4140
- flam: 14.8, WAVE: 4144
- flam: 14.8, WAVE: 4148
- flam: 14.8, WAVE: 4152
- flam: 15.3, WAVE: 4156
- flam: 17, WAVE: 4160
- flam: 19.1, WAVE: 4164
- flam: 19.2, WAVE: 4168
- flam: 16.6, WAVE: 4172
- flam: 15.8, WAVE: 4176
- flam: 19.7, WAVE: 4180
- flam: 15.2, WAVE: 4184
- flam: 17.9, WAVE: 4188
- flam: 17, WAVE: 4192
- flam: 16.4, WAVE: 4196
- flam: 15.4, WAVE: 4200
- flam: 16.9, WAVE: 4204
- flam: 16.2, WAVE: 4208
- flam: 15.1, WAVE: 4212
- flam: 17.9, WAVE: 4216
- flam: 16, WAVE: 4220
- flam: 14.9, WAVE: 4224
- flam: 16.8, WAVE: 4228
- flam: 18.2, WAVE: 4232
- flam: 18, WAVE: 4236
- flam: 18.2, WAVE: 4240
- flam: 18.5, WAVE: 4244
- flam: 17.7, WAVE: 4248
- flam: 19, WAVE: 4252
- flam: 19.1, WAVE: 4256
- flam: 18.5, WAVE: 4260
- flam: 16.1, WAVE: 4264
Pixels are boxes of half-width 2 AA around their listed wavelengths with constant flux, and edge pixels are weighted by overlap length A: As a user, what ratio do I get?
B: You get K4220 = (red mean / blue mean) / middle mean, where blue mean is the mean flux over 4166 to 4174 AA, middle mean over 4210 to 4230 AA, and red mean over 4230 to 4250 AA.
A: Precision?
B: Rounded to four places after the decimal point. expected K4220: 0.0627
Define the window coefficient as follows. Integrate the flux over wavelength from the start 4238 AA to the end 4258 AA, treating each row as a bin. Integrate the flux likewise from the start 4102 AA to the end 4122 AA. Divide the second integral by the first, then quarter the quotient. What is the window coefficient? 0.216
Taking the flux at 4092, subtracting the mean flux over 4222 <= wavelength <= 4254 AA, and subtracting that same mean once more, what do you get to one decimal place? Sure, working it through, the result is -17.1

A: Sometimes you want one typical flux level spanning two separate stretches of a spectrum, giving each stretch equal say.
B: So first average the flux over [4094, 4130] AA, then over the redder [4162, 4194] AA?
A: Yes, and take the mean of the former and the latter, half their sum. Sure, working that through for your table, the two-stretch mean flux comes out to 16.9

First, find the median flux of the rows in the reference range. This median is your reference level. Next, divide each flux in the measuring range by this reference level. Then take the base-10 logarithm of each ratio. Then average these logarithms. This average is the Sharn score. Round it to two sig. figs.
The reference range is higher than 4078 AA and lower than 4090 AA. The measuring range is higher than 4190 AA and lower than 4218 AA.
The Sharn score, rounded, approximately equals -0.018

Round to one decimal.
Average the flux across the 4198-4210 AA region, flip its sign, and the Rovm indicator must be -16.2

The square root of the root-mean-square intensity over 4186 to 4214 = 4.05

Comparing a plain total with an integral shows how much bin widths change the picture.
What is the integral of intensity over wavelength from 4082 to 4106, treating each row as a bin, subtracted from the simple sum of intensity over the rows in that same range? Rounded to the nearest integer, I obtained -298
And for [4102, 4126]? -293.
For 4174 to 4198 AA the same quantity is -306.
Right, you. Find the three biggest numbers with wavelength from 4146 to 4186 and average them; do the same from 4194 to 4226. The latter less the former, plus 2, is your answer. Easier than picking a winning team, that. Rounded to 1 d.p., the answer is -0.3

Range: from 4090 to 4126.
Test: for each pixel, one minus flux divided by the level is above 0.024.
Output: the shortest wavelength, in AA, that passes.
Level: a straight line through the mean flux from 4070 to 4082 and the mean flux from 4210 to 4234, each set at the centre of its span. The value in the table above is 4096 AA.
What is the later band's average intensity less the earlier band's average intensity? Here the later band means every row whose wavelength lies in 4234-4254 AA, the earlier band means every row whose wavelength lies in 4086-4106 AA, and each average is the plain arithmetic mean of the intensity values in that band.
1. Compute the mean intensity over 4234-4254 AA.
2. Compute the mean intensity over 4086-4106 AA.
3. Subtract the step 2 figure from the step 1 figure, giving 1.8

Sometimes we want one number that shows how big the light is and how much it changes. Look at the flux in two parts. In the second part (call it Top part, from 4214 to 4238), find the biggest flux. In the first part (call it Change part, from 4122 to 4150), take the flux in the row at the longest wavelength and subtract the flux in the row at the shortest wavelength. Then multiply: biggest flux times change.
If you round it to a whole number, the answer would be -55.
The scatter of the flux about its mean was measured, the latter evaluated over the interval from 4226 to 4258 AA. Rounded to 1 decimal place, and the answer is 0.7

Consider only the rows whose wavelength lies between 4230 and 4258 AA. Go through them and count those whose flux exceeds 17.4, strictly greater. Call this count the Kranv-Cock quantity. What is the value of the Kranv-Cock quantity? 7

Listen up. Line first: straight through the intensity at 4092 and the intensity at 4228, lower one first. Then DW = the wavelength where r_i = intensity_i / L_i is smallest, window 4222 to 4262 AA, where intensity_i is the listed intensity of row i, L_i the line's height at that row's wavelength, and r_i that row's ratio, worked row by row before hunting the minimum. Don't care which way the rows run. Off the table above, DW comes 4224 AA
